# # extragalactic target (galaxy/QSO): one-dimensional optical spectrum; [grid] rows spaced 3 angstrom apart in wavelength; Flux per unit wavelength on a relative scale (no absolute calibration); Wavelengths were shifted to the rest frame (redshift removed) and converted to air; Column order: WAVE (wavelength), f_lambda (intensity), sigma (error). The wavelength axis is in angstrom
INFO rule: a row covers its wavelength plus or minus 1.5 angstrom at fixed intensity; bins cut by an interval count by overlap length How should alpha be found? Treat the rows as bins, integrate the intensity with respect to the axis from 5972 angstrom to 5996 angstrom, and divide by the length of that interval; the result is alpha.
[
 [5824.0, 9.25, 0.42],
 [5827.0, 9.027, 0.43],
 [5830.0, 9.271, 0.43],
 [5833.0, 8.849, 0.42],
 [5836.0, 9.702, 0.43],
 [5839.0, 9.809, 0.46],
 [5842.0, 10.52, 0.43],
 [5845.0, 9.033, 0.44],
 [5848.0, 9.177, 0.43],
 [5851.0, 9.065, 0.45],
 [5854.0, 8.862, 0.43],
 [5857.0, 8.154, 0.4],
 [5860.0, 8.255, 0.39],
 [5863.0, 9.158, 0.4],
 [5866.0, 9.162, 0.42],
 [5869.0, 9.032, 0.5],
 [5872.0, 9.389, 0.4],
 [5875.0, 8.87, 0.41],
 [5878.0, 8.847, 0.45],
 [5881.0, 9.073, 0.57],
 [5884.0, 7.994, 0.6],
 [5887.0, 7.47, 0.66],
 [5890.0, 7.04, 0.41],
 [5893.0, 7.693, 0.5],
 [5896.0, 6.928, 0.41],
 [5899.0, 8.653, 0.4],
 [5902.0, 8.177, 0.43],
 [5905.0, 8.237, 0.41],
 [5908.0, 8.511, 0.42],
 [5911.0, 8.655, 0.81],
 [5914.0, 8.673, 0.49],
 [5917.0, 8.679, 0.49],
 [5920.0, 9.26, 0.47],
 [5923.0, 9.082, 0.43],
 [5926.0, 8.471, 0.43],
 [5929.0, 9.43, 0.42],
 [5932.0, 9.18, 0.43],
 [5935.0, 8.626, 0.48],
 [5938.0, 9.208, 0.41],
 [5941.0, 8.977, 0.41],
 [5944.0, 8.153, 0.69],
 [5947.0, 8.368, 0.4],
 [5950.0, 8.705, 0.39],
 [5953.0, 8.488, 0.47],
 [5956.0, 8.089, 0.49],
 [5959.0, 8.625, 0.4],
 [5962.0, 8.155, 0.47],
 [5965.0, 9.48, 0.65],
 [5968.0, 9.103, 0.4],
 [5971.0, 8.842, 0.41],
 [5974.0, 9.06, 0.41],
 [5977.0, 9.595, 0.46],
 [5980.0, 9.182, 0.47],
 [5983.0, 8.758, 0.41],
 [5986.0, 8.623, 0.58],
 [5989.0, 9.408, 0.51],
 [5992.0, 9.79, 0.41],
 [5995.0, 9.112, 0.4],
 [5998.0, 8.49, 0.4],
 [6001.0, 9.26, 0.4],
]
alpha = 9.2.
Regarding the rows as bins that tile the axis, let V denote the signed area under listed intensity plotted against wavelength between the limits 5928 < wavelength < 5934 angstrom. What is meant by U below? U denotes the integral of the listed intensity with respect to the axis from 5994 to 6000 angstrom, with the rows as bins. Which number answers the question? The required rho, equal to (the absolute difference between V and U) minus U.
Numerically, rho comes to -50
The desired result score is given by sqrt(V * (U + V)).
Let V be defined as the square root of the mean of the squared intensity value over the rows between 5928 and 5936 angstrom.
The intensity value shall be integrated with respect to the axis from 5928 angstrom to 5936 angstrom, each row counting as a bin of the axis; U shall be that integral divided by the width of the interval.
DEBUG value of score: 12.8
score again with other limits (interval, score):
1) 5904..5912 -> 12.0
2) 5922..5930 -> 12.7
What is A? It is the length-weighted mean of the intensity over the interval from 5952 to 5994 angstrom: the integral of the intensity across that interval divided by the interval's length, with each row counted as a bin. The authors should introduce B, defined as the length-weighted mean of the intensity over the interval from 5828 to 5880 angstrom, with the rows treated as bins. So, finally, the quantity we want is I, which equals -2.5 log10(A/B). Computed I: 0.02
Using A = 9.0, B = 9.1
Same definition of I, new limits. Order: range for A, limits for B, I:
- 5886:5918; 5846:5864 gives 0.09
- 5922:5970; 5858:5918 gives -0.04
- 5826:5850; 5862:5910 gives -0.13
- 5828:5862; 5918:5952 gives -0.04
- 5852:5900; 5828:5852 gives 0.12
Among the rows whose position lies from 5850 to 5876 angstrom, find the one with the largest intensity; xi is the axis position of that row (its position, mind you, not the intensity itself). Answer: 5872.0 angstrom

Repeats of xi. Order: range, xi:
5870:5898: 5872.0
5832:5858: 5842.0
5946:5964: 5950.0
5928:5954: 5929.0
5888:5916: 5914.0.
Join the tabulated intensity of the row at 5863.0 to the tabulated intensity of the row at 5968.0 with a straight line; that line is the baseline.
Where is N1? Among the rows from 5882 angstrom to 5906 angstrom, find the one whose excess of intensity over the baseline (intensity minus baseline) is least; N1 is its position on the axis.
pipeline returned 5896.0 angstrom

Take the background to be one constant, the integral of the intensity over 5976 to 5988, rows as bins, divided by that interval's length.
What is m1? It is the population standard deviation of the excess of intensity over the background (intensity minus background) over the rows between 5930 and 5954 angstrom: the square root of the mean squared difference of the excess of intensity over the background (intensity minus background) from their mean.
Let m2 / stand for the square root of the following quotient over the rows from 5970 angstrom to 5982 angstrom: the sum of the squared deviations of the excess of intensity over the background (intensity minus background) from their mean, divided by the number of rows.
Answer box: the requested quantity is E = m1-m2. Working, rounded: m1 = 0.36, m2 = 0.274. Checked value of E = 0.08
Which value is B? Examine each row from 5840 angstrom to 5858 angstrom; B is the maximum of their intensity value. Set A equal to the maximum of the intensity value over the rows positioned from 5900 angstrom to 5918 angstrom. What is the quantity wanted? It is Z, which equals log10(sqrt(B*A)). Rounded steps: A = 8.679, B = 10.52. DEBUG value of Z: 0.980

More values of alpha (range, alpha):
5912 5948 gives 8.8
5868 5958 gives 8.5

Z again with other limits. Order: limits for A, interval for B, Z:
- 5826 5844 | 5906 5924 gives 0.994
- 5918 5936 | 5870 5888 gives 0.974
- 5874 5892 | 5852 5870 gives 0.960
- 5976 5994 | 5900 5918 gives 0.965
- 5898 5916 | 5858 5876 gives 0.955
